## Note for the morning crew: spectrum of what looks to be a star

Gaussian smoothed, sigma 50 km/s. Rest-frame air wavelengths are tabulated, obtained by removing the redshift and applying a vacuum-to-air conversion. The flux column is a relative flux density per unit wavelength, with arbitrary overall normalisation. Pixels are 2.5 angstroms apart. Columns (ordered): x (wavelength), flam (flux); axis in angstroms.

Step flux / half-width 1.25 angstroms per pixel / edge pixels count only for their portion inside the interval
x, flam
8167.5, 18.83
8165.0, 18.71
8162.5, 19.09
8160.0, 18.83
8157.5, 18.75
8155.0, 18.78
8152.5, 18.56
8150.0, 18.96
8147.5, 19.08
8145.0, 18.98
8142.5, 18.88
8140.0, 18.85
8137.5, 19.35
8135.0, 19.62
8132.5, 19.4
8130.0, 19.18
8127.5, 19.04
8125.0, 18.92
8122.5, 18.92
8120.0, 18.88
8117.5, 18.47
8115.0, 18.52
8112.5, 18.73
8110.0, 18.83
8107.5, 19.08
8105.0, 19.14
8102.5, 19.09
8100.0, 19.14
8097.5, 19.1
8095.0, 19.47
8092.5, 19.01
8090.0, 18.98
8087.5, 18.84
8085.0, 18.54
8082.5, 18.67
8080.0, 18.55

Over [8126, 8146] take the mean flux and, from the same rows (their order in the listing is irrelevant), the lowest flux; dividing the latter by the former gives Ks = 0.984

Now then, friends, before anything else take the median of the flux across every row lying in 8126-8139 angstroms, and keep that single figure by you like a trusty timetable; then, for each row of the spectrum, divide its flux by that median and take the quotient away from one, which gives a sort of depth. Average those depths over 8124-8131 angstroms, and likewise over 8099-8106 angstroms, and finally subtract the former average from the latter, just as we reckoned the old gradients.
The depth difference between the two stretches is -0.004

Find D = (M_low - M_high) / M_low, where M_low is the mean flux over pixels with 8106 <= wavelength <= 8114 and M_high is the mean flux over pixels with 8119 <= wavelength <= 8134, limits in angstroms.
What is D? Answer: -0.01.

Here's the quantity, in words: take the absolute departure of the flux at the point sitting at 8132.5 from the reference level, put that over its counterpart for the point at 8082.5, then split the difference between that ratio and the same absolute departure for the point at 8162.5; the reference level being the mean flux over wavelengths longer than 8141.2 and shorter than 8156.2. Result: 1.4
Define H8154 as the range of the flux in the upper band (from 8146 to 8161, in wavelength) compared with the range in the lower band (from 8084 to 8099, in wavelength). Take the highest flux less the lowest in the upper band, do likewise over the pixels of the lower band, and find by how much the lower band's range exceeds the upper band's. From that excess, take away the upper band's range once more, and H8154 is -0.1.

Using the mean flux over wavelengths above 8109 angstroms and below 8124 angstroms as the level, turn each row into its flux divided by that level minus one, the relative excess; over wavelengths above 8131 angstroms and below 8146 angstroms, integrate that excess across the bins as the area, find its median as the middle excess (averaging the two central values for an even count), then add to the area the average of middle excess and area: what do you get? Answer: 0.56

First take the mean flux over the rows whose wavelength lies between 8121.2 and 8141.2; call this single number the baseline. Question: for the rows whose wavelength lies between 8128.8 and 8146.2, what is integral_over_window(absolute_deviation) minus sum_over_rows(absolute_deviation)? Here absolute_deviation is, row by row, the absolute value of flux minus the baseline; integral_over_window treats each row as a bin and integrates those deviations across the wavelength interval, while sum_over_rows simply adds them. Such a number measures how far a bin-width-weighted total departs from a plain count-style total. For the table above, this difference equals 2.5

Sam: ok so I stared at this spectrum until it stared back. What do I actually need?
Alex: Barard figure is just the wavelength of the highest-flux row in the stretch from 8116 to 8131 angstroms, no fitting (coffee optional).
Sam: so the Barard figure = 8130.0 angstroms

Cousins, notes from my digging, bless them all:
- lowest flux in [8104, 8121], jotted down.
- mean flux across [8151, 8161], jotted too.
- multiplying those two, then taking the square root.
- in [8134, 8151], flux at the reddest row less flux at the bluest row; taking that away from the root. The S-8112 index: 19.3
